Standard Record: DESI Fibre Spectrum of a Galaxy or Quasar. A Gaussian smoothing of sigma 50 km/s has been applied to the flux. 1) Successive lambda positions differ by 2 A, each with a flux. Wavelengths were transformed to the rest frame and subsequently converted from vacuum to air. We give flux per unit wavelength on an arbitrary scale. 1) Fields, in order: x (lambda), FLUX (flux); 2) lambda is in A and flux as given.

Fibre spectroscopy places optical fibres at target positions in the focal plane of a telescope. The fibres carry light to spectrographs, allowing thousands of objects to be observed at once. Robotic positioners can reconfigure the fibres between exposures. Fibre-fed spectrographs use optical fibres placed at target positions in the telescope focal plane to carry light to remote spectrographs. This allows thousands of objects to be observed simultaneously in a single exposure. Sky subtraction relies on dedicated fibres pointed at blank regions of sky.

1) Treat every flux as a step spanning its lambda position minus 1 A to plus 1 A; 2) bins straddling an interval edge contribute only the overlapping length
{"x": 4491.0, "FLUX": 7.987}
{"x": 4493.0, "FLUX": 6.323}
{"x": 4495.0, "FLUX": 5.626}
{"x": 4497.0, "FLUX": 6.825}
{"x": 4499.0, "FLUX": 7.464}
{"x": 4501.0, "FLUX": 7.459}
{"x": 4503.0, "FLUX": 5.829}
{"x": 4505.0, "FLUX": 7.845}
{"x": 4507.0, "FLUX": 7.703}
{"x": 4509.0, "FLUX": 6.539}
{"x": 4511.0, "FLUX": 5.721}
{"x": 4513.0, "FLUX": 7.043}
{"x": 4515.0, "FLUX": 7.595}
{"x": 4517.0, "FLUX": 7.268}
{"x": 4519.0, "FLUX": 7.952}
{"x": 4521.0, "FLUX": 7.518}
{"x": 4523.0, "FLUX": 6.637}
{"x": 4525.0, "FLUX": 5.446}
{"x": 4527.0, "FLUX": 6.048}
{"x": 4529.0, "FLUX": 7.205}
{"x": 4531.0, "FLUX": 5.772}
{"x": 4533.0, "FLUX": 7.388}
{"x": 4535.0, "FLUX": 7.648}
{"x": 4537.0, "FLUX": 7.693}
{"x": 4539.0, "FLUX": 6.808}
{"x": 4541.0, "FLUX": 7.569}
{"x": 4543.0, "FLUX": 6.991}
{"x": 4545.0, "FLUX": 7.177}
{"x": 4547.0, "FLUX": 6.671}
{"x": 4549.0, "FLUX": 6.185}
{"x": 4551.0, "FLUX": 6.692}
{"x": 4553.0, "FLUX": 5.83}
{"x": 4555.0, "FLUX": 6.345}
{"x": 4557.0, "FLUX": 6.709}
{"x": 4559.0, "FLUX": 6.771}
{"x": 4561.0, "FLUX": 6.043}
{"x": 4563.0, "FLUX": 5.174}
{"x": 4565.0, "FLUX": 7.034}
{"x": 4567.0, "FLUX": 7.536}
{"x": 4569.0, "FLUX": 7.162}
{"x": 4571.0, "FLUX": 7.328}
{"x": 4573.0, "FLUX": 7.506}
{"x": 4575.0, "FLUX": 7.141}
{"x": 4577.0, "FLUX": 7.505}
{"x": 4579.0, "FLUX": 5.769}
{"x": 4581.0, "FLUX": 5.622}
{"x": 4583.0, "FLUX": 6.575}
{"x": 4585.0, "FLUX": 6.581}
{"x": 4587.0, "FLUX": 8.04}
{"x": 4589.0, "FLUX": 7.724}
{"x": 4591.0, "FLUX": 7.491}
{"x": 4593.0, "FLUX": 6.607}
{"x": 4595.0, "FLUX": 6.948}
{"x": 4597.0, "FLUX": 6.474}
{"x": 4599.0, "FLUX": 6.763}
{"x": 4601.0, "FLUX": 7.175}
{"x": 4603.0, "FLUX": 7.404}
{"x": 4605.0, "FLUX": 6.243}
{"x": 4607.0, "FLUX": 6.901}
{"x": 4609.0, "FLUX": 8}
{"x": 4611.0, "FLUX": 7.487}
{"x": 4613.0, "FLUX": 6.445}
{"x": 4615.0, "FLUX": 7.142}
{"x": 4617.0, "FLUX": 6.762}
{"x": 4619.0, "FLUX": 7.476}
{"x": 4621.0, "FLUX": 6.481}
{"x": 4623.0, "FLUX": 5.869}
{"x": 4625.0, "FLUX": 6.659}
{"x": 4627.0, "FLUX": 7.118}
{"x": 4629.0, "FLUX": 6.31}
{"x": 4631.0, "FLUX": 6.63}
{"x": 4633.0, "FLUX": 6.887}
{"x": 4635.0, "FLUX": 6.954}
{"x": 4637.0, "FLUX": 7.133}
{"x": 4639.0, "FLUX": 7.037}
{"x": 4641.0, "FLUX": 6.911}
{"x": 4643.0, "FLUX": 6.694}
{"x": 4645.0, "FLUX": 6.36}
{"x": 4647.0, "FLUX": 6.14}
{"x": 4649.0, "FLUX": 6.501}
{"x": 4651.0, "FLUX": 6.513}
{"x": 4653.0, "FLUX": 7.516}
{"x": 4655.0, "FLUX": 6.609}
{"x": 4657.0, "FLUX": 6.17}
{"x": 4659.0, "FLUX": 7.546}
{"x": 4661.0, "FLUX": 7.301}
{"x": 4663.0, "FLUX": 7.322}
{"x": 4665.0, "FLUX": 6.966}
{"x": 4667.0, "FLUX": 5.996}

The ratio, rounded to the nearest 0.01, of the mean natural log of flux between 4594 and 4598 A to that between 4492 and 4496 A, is 1.07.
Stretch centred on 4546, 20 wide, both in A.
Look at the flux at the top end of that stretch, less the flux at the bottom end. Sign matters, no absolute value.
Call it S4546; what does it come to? -1.3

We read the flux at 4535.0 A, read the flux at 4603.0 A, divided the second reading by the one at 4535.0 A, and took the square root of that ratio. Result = 0.98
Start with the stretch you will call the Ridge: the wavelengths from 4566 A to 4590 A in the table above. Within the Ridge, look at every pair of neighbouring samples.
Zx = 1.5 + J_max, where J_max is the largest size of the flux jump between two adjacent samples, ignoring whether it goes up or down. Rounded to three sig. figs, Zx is 3.24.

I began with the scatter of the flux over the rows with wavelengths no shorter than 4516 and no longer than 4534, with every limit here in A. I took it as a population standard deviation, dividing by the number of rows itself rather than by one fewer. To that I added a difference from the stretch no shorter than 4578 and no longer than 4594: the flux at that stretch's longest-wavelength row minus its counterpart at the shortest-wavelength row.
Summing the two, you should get 1.7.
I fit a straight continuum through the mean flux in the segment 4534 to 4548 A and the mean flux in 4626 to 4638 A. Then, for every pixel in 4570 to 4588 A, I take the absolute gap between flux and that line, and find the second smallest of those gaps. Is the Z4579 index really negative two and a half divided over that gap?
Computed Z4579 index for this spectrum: -11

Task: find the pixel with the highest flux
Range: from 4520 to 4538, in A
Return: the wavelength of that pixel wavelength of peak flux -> 4537.0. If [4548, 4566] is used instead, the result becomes 4565.0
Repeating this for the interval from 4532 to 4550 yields 4537.0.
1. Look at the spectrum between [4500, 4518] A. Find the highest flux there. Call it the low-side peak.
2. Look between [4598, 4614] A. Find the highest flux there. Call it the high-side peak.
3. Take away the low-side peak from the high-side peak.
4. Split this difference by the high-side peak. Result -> 0.02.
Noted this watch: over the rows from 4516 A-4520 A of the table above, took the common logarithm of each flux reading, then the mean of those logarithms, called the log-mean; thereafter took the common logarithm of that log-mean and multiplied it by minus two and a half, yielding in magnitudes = 0.14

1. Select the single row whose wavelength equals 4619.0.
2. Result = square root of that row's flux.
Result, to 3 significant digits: 2.73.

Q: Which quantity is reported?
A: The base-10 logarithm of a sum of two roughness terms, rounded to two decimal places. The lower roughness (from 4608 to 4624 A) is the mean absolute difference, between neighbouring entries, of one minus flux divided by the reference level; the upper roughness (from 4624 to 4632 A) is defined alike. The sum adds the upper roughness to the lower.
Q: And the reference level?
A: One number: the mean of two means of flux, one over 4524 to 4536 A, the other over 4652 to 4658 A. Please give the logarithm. -0.73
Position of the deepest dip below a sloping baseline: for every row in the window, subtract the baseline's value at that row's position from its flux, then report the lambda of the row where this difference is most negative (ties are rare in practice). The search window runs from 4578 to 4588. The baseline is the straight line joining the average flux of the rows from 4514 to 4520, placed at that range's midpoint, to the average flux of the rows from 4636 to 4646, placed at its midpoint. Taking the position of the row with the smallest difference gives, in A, 4581.0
